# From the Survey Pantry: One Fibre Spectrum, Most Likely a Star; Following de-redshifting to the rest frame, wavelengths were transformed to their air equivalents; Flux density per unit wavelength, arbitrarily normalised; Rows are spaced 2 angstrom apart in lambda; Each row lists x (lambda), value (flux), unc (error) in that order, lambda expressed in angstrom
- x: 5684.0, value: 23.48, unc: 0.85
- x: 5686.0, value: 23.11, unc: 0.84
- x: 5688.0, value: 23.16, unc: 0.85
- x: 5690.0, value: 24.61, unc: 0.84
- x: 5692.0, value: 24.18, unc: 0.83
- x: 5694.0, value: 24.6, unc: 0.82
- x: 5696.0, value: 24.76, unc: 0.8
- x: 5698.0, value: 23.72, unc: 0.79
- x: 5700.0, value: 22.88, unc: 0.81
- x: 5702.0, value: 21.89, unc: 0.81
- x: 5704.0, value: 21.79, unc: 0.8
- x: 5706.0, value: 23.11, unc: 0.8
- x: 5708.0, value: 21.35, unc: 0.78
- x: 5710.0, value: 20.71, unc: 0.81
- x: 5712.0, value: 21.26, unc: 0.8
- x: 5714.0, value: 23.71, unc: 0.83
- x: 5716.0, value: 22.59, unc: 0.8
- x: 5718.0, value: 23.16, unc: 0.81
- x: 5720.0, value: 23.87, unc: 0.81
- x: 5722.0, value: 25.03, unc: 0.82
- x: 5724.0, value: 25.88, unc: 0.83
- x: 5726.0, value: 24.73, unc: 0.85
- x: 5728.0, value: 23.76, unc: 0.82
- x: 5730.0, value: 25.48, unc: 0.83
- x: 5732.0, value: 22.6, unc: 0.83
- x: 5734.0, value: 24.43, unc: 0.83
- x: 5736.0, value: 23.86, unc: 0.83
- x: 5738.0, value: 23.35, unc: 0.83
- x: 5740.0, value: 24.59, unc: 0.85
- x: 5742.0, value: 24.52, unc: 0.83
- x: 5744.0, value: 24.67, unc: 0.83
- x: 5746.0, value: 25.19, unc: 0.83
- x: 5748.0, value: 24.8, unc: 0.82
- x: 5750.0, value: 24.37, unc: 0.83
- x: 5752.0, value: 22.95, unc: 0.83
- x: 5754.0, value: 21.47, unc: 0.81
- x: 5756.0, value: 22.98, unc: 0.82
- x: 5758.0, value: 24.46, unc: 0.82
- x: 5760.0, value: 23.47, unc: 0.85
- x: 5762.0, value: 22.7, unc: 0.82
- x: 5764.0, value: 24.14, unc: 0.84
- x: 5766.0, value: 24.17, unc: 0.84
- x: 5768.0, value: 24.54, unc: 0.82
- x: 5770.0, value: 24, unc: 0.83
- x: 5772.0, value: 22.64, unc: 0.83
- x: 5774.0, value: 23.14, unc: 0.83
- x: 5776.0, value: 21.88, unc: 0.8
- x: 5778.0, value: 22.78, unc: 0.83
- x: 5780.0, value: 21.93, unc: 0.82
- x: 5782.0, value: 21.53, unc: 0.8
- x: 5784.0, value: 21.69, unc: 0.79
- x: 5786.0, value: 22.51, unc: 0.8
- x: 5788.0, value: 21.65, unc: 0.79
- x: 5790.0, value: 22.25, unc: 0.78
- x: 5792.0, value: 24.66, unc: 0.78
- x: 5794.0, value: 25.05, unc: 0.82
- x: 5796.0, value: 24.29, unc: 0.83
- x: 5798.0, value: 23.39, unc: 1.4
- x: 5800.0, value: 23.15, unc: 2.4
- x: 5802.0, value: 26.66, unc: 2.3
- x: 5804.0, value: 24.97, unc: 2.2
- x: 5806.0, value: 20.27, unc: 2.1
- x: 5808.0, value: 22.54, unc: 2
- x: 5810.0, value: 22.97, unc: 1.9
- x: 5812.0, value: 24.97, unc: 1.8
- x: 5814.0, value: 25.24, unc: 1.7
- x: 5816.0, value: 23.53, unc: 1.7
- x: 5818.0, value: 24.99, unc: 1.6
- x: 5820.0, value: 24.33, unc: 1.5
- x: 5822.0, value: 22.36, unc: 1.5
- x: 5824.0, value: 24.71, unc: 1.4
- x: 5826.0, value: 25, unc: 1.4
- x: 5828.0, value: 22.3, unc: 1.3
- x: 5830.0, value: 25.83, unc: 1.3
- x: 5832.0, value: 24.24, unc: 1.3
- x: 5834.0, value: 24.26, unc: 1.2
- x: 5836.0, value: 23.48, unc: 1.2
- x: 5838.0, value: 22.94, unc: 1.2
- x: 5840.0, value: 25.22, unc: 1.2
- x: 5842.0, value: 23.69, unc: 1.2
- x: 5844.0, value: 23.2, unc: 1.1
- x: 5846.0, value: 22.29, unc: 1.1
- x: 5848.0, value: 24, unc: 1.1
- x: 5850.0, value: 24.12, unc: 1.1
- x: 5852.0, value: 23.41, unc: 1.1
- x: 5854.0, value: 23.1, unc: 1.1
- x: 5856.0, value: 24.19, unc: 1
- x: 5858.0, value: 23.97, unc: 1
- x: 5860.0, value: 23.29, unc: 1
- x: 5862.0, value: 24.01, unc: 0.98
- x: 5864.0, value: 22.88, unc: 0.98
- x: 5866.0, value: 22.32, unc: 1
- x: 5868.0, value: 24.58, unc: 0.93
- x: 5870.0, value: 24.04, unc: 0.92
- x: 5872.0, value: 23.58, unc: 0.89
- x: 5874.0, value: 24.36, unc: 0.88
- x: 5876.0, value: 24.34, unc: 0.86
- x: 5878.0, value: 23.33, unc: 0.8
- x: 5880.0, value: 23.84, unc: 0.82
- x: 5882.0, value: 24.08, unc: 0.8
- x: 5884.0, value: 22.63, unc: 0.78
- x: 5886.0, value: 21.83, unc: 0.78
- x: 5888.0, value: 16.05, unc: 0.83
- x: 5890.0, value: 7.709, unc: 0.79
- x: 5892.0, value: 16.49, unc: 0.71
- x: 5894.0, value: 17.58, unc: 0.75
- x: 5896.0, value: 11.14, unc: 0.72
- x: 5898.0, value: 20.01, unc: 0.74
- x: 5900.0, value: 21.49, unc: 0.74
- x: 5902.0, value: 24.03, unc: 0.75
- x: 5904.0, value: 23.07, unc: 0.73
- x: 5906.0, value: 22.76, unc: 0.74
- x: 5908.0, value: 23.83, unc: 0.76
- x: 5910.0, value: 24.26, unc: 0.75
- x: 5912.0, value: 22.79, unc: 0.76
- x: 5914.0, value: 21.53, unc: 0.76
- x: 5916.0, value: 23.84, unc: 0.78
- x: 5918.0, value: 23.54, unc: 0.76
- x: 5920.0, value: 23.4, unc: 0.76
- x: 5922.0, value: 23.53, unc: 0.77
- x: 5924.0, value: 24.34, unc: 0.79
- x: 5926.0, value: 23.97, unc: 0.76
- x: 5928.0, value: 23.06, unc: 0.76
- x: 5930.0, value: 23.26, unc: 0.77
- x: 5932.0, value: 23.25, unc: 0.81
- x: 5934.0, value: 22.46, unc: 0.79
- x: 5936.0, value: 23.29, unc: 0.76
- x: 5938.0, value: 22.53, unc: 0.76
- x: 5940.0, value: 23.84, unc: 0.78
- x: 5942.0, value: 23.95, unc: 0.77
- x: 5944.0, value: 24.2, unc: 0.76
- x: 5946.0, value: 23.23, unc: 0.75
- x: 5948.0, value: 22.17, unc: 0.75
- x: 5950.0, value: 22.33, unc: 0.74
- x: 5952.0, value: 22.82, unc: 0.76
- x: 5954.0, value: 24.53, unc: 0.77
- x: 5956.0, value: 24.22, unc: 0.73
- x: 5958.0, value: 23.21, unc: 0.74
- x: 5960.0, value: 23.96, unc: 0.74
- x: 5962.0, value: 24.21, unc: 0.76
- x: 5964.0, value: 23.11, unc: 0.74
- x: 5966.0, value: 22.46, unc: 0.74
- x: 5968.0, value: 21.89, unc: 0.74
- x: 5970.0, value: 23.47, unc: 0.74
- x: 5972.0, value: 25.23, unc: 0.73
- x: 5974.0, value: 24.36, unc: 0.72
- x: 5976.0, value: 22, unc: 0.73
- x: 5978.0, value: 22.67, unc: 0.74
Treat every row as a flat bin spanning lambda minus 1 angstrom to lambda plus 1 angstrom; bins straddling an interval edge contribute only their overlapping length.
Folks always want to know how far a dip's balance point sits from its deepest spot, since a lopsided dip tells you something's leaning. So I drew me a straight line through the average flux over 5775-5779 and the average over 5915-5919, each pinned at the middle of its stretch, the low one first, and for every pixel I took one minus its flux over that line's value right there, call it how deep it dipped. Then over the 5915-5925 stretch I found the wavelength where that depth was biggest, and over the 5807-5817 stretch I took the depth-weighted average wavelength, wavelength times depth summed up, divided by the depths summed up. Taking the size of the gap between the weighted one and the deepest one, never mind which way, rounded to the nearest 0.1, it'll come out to 106.6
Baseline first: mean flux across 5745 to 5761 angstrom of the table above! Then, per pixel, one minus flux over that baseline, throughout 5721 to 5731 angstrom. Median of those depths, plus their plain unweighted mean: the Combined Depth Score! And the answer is -0.11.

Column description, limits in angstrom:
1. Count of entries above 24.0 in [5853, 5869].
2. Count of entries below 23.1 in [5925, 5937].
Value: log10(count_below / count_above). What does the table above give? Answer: -0.2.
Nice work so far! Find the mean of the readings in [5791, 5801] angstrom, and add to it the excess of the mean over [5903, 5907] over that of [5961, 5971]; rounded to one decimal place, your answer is 24.0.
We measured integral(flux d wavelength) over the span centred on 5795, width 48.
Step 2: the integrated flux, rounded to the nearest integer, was 1117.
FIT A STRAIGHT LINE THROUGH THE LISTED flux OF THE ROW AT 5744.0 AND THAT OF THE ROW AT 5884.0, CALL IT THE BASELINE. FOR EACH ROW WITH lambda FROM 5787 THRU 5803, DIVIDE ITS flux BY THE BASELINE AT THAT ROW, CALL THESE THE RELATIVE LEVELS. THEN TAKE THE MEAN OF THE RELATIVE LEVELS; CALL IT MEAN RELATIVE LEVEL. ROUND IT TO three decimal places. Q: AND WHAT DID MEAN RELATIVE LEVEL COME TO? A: 0.998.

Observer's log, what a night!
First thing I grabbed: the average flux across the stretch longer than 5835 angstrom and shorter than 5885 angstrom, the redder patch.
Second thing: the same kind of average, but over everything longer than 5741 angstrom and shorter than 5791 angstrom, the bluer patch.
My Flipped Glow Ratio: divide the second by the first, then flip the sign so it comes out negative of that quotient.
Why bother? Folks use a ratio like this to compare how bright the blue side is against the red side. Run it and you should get -0.98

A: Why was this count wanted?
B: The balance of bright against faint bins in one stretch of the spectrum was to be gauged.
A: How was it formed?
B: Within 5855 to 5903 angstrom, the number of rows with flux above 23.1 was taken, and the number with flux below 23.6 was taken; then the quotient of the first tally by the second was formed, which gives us 0.9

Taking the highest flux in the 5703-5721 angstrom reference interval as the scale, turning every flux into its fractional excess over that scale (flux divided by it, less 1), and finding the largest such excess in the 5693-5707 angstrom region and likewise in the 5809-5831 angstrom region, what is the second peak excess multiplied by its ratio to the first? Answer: 0.18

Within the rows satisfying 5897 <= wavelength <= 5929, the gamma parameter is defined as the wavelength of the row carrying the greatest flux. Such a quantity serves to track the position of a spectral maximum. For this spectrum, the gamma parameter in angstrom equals 5924.0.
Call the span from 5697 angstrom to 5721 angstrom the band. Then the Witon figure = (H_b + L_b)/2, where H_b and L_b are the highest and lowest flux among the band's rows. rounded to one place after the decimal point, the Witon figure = 22.3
